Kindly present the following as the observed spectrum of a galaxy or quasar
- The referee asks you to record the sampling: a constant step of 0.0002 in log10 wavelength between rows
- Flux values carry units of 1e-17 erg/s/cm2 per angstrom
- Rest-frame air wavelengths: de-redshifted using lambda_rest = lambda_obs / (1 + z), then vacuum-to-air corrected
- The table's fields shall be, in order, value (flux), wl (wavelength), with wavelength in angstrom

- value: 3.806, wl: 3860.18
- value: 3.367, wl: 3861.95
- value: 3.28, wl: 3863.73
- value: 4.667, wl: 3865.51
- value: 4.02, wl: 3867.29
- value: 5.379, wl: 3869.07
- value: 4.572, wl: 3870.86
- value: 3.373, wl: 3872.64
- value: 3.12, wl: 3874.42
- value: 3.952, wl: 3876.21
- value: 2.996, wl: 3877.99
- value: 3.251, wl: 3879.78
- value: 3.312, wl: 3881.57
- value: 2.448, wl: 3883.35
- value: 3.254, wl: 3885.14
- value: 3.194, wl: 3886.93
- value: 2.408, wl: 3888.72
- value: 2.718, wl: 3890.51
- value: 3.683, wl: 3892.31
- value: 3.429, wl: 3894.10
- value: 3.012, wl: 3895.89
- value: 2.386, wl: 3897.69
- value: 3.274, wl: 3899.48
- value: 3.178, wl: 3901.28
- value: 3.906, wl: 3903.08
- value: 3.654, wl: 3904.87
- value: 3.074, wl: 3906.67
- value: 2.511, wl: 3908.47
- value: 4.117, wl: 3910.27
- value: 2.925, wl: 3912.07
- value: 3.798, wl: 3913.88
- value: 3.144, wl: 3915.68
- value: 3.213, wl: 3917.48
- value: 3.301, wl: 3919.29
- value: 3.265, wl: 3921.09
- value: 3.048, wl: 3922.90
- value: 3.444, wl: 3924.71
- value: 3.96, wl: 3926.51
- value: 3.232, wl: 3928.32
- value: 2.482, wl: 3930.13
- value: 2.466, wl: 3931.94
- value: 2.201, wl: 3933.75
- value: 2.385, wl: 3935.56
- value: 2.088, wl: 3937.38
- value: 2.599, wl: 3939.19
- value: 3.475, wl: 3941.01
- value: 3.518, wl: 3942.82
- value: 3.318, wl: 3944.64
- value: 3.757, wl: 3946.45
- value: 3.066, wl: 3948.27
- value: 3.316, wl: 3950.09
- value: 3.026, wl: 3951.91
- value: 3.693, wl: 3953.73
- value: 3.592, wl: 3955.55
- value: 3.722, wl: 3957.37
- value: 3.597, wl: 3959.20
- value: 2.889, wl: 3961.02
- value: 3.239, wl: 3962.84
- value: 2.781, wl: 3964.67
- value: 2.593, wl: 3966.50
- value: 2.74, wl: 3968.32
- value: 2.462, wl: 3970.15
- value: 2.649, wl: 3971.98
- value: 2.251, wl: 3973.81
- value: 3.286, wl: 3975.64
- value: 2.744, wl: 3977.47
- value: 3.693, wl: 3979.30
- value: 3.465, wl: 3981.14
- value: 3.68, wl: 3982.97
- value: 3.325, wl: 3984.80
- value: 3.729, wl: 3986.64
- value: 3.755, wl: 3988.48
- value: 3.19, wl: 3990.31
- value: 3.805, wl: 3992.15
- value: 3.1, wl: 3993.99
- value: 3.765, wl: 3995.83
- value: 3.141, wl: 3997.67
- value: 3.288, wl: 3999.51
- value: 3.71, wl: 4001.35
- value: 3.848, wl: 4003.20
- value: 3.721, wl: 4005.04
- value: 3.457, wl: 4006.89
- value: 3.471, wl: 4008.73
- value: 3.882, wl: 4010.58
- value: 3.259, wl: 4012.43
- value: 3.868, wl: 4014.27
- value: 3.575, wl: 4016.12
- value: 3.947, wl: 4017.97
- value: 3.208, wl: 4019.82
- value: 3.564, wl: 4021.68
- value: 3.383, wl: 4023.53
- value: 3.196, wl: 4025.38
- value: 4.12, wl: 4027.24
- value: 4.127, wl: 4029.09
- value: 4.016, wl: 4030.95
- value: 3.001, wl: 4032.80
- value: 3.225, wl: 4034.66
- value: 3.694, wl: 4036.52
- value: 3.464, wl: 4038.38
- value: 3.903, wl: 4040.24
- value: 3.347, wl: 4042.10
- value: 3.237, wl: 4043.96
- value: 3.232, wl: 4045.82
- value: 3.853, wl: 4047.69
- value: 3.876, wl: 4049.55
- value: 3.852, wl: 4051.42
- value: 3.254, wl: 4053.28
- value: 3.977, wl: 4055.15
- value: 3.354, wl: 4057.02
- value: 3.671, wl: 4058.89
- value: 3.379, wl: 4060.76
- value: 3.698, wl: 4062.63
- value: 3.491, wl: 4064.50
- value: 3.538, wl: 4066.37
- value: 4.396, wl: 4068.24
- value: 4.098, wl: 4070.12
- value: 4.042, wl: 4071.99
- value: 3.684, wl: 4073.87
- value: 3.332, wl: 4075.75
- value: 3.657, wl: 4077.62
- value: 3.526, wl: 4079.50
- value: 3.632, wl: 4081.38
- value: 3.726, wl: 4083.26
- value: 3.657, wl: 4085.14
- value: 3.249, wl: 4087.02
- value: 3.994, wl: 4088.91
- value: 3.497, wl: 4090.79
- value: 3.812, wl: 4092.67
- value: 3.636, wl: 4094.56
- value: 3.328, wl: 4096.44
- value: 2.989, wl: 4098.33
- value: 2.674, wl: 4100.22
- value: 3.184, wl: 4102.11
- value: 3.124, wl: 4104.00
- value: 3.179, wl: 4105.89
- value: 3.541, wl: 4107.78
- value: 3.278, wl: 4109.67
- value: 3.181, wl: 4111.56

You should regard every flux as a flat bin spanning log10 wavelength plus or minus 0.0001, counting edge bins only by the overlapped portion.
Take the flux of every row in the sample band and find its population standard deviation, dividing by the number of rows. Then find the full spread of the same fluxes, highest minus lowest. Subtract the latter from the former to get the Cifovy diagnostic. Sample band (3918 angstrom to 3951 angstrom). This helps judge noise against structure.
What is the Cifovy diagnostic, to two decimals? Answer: -1.34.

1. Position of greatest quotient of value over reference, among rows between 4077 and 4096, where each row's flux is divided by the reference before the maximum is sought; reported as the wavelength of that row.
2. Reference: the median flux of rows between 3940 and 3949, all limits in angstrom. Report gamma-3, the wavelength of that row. 4088.91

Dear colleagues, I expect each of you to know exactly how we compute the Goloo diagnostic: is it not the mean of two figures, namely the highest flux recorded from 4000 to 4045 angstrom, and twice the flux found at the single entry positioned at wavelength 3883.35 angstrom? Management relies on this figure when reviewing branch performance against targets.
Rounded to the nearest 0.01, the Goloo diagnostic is 4.51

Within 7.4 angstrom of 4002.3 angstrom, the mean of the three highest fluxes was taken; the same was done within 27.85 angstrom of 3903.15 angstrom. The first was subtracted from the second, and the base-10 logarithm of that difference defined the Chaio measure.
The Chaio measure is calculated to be -0.64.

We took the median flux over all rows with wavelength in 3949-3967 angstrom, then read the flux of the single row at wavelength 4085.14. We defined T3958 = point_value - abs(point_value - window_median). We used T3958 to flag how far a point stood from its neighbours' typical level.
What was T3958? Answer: 3.28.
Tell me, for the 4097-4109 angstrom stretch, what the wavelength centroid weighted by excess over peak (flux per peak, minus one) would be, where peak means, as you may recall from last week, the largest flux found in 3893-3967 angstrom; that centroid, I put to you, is 4102.4 angstrom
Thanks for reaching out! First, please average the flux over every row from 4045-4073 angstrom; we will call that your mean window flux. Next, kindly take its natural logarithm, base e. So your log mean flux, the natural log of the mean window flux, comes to 1.31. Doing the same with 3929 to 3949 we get 1.05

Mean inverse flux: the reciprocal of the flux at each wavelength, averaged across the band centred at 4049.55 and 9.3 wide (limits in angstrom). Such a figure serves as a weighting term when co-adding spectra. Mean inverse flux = 0.279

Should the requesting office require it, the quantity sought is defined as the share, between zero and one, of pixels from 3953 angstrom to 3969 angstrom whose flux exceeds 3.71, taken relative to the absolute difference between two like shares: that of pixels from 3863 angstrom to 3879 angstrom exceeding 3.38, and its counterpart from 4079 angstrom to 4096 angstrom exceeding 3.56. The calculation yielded 1.0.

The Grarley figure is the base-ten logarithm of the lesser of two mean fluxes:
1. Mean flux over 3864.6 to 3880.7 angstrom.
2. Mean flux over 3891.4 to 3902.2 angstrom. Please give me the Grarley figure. 0.500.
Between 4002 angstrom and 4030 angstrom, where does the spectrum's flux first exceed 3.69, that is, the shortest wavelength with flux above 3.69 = 4003.20 angstrom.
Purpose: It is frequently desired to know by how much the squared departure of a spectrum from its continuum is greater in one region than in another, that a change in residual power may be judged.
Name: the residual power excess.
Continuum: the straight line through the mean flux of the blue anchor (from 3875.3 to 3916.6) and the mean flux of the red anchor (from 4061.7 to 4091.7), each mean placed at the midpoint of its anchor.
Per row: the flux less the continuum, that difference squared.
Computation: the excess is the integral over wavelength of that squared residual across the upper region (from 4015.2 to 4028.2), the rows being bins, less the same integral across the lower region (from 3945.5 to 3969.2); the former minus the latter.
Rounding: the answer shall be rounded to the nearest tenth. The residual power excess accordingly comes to -3.0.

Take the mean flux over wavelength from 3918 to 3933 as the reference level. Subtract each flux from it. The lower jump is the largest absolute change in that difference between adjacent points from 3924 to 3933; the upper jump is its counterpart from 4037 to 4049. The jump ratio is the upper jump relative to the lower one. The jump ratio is 0.8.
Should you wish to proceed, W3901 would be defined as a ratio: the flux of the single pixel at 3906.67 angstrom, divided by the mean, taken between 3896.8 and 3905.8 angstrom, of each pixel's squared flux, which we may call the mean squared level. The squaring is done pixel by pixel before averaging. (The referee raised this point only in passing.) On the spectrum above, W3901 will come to 0.279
